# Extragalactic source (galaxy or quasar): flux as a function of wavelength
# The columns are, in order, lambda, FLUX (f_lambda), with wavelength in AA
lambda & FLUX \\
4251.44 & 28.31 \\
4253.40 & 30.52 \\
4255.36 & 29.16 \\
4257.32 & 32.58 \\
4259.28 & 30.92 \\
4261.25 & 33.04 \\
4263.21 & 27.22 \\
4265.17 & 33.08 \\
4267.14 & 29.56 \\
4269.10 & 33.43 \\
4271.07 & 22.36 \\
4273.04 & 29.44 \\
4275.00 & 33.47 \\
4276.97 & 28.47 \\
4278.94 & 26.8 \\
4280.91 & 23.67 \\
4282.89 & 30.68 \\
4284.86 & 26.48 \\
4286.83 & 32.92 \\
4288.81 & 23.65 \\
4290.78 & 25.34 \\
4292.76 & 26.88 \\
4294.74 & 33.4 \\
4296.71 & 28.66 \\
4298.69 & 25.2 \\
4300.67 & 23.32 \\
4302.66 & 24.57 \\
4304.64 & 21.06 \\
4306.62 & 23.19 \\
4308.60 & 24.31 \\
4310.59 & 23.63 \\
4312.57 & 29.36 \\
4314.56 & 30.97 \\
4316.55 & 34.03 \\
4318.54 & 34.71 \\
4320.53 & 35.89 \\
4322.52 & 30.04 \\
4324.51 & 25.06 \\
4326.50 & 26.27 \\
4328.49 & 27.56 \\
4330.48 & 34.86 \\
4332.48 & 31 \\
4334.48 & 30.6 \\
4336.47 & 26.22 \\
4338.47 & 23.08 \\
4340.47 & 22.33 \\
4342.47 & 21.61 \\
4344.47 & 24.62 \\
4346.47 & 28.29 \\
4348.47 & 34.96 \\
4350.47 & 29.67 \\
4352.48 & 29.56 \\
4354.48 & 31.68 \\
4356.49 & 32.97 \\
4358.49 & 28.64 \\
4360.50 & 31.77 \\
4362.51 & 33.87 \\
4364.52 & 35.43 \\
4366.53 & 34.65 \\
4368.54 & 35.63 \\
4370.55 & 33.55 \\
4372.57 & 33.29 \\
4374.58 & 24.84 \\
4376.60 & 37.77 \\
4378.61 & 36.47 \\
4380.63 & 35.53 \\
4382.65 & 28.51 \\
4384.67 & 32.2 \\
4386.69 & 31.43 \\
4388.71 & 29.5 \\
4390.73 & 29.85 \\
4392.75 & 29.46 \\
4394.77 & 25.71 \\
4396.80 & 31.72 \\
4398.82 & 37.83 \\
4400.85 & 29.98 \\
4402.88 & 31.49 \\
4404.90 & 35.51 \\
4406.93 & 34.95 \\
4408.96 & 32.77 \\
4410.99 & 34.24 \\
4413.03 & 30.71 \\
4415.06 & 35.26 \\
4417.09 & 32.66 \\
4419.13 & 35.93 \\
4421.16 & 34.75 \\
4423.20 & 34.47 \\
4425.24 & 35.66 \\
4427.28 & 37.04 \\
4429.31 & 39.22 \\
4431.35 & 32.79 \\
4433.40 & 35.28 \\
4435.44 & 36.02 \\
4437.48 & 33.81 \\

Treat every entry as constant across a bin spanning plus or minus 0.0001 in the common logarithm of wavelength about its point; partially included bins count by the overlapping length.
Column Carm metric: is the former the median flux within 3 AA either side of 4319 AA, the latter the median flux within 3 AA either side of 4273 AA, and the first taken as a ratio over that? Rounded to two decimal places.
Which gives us 1.18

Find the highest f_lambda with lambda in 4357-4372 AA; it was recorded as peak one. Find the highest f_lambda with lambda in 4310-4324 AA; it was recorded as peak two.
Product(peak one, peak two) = 1279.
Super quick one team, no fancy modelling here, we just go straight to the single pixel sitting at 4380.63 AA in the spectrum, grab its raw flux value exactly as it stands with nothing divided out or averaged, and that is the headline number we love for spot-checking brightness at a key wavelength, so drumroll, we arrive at 35.53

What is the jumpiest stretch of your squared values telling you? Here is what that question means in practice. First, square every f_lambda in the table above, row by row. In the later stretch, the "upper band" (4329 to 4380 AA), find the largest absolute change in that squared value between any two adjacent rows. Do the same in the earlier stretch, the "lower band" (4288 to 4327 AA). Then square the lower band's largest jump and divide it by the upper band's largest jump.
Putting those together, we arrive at 191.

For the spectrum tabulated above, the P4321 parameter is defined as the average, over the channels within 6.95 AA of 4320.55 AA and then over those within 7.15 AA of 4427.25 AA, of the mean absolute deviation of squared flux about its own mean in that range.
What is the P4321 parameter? 156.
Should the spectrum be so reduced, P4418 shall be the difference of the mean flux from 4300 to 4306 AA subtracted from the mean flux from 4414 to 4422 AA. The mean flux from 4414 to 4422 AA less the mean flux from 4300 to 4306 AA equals 11.7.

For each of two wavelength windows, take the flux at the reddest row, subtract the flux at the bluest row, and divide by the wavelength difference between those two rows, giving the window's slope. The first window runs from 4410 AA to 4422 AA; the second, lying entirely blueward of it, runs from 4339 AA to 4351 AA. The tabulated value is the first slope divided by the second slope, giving 0.1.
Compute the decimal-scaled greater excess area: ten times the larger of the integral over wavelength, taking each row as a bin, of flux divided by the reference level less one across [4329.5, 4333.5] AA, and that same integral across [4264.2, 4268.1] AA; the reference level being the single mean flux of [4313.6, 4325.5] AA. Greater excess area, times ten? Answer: 1.4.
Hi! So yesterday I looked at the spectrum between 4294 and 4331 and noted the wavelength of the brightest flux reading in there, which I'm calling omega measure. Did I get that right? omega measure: 4320.53 AA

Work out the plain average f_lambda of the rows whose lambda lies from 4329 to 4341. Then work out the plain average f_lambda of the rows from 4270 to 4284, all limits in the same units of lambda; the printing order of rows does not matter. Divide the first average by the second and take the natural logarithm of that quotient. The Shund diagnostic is 0.01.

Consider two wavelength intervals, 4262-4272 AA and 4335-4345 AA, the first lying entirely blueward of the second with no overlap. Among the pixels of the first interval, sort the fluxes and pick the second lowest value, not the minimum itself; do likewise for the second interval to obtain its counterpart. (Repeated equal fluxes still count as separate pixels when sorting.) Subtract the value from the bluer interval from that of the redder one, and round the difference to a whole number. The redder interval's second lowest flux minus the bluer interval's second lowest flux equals -5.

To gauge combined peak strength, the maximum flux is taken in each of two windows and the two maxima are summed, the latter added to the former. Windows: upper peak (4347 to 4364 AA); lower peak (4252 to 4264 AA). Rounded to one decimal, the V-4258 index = 68.0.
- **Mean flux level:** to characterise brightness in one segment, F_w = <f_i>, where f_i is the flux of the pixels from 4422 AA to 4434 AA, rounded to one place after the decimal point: 35.7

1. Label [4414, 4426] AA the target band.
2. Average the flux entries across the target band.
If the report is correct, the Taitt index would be 35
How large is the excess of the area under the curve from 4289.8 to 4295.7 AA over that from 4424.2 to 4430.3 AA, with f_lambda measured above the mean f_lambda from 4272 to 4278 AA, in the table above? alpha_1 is -53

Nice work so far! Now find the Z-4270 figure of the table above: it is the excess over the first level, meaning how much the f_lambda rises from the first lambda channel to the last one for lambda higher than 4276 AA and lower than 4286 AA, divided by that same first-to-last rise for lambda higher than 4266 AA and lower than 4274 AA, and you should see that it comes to 17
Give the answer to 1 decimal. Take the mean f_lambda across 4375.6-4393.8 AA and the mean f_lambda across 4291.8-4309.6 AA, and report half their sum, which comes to 29.0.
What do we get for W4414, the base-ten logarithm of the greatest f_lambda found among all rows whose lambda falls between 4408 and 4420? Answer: 1.56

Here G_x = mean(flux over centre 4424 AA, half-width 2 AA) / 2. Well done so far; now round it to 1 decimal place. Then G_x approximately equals 17.5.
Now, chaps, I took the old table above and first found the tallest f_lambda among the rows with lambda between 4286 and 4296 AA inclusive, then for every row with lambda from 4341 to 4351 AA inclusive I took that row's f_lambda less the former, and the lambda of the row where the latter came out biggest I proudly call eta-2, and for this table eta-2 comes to 4348.47 AA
